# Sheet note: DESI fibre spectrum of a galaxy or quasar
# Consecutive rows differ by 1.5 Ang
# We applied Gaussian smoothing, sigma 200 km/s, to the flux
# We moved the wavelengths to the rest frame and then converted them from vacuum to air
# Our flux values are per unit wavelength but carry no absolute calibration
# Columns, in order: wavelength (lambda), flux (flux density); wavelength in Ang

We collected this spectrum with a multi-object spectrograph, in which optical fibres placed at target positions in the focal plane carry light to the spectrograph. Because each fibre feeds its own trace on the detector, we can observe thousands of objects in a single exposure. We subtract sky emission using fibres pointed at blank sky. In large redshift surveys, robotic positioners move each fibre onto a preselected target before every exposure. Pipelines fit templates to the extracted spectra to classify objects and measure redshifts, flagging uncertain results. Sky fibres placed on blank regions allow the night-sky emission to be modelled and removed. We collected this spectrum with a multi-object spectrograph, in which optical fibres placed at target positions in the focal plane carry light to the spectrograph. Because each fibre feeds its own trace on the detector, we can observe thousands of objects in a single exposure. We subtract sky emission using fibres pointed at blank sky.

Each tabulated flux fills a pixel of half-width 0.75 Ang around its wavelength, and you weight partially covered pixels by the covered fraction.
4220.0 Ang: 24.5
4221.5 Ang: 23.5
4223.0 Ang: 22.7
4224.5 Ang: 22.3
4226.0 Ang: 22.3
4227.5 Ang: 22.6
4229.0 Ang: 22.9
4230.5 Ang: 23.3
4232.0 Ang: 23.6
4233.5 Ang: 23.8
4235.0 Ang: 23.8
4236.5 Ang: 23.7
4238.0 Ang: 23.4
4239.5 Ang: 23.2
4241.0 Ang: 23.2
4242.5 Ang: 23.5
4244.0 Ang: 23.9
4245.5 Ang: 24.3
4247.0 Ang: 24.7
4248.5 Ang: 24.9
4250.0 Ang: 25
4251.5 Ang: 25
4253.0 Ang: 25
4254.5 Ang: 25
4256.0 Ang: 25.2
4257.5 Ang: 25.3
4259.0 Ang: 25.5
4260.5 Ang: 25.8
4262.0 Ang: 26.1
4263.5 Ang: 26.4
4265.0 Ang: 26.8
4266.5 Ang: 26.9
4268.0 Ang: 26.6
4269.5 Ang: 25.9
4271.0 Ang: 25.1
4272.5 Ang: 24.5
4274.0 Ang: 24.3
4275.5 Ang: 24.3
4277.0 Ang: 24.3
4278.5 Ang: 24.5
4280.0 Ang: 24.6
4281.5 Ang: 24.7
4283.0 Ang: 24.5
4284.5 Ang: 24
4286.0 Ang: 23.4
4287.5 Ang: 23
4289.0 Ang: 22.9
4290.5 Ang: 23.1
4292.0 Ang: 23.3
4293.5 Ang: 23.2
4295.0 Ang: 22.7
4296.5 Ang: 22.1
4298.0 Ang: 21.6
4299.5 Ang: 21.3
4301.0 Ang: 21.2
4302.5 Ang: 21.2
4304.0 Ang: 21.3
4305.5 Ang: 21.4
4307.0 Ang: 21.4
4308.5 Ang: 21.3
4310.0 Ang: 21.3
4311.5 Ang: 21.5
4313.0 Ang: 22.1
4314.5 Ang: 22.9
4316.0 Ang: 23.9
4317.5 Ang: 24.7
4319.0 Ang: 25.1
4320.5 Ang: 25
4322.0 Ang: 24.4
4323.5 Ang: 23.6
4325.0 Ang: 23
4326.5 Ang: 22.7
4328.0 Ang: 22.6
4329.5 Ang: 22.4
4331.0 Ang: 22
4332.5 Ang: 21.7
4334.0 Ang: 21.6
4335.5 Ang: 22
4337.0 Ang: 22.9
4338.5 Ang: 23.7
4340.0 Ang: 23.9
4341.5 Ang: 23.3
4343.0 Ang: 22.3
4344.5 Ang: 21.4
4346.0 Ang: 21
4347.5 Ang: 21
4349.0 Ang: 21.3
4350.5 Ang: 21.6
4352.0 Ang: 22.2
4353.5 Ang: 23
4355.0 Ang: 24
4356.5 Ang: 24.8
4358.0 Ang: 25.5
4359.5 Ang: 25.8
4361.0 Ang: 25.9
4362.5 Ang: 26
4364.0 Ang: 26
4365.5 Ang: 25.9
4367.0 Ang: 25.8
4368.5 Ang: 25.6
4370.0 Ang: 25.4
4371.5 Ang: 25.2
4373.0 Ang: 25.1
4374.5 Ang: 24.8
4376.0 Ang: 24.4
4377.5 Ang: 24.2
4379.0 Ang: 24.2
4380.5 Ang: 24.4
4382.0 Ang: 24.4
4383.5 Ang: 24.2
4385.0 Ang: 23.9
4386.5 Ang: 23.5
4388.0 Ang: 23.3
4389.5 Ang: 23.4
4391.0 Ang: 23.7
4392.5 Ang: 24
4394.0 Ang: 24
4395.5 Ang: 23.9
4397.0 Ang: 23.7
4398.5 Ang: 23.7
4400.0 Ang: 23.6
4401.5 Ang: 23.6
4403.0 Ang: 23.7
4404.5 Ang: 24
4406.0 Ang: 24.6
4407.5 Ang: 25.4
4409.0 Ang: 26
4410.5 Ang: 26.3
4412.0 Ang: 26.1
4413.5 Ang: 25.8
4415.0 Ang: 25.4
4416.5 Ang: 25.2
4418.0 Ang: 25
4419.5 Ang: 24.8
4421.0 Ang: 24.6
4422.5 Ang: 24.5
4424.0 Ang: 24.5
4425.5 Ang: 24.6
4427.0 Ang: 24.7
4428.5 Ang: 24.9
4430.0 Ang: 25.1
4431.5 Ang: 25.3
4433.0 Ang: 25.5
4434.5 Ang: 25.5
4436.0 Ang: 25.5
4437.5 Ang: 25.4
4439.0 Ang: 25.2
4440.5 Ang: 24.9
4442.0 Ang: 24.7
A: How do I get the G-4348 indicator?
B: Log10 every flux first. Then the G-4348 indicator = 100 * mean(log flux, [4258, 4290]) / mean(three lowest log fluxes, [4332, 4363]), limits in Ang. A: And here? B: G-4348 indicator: 105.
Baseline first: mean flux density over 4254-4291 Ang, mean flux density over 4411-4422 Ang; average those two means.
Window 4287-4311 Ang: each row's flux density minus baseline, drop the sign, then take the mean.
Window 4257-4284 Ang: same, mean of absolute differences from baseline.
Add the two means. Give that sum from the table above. 3.9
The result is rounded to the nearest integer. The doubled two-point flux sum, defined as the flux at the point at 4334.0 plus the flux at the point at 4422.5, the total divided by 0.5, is 92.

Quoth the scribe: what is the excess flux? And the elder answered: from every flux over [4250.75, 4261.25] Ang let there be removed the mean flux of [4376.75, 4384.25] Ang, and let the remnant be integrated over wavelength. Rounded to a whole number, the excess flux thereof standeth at 10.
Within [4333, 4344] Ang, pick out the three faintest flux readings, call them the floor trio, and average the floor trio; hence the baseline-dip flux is 22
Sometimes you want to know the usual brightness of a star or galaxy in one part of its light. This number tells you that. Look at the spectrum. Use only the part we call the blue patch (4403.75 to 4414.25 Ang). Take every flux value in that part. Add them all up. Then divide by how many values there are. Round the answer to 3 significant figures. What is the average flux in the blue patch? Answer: 25.5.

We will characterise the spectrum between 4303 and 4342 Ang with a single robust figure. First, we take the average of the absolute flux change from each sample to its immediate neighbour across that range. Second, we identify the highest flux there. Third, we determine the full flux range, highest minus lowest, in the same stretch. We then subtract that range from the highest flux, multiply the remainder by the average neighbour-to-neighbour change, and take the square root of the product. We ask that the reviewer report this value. 2.98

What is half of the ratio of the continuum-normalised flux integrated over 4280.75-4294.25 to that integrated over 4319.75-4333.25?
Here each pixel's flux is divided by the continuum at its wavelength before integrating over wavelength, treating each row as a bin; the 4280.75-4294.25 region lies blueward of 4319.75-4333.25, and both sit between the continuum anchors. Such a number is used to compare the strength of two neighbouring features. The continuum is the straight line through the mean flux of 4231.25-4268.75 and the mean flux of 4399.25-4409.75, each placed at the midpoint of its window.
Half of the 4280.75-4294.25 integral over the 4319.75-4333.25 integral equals 0.51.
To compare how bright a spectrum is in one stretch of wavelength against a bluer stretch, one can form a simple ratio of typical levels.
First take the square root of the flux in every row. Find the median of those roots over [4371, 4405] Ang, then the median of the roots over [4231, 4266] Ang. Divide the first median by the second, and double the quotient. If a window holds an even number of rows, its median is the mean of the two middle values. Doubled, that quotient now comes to 1.964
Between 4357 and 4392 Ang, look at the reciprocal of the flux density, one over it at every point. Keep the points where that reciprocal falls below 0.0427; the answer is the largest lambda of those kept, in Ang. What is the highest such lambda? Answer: 4391.0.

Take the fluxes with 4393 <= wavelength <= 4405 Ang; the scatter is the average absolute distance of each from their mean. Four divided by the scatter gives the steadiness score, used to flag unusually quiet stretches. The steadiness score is 27.8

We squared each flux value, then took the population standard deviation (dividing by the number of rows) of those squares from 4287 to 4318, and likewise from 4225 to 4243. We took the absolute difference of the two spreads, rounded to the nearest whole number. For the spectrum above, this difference 25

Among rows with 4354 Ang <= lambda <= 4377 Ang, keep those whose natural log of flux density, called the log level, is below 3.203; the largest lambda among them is 4376.0 Ang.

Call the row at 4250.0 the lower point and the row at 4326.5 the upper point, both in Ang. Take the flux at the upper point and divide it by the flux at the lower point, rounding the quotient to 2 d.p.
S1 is 0.91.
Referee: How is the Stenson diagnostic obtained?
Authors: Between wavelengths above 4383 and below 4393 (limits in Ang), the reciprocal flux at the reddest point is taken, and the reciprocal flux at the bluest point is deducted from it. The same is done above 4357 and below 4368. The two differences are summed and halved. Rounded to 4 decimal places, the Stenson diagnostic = -0.0001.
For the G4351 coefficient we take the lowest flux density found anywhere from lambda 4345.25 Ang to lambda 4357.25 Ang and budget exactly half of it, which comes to 10.5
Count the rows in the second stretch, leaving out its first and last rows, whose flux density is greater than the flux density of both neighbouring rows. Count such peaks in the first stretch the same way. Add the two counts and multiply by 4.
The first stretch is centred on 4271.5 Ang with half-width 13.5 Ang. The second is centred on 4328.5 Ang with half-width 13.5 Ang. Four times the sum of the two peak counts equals 16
